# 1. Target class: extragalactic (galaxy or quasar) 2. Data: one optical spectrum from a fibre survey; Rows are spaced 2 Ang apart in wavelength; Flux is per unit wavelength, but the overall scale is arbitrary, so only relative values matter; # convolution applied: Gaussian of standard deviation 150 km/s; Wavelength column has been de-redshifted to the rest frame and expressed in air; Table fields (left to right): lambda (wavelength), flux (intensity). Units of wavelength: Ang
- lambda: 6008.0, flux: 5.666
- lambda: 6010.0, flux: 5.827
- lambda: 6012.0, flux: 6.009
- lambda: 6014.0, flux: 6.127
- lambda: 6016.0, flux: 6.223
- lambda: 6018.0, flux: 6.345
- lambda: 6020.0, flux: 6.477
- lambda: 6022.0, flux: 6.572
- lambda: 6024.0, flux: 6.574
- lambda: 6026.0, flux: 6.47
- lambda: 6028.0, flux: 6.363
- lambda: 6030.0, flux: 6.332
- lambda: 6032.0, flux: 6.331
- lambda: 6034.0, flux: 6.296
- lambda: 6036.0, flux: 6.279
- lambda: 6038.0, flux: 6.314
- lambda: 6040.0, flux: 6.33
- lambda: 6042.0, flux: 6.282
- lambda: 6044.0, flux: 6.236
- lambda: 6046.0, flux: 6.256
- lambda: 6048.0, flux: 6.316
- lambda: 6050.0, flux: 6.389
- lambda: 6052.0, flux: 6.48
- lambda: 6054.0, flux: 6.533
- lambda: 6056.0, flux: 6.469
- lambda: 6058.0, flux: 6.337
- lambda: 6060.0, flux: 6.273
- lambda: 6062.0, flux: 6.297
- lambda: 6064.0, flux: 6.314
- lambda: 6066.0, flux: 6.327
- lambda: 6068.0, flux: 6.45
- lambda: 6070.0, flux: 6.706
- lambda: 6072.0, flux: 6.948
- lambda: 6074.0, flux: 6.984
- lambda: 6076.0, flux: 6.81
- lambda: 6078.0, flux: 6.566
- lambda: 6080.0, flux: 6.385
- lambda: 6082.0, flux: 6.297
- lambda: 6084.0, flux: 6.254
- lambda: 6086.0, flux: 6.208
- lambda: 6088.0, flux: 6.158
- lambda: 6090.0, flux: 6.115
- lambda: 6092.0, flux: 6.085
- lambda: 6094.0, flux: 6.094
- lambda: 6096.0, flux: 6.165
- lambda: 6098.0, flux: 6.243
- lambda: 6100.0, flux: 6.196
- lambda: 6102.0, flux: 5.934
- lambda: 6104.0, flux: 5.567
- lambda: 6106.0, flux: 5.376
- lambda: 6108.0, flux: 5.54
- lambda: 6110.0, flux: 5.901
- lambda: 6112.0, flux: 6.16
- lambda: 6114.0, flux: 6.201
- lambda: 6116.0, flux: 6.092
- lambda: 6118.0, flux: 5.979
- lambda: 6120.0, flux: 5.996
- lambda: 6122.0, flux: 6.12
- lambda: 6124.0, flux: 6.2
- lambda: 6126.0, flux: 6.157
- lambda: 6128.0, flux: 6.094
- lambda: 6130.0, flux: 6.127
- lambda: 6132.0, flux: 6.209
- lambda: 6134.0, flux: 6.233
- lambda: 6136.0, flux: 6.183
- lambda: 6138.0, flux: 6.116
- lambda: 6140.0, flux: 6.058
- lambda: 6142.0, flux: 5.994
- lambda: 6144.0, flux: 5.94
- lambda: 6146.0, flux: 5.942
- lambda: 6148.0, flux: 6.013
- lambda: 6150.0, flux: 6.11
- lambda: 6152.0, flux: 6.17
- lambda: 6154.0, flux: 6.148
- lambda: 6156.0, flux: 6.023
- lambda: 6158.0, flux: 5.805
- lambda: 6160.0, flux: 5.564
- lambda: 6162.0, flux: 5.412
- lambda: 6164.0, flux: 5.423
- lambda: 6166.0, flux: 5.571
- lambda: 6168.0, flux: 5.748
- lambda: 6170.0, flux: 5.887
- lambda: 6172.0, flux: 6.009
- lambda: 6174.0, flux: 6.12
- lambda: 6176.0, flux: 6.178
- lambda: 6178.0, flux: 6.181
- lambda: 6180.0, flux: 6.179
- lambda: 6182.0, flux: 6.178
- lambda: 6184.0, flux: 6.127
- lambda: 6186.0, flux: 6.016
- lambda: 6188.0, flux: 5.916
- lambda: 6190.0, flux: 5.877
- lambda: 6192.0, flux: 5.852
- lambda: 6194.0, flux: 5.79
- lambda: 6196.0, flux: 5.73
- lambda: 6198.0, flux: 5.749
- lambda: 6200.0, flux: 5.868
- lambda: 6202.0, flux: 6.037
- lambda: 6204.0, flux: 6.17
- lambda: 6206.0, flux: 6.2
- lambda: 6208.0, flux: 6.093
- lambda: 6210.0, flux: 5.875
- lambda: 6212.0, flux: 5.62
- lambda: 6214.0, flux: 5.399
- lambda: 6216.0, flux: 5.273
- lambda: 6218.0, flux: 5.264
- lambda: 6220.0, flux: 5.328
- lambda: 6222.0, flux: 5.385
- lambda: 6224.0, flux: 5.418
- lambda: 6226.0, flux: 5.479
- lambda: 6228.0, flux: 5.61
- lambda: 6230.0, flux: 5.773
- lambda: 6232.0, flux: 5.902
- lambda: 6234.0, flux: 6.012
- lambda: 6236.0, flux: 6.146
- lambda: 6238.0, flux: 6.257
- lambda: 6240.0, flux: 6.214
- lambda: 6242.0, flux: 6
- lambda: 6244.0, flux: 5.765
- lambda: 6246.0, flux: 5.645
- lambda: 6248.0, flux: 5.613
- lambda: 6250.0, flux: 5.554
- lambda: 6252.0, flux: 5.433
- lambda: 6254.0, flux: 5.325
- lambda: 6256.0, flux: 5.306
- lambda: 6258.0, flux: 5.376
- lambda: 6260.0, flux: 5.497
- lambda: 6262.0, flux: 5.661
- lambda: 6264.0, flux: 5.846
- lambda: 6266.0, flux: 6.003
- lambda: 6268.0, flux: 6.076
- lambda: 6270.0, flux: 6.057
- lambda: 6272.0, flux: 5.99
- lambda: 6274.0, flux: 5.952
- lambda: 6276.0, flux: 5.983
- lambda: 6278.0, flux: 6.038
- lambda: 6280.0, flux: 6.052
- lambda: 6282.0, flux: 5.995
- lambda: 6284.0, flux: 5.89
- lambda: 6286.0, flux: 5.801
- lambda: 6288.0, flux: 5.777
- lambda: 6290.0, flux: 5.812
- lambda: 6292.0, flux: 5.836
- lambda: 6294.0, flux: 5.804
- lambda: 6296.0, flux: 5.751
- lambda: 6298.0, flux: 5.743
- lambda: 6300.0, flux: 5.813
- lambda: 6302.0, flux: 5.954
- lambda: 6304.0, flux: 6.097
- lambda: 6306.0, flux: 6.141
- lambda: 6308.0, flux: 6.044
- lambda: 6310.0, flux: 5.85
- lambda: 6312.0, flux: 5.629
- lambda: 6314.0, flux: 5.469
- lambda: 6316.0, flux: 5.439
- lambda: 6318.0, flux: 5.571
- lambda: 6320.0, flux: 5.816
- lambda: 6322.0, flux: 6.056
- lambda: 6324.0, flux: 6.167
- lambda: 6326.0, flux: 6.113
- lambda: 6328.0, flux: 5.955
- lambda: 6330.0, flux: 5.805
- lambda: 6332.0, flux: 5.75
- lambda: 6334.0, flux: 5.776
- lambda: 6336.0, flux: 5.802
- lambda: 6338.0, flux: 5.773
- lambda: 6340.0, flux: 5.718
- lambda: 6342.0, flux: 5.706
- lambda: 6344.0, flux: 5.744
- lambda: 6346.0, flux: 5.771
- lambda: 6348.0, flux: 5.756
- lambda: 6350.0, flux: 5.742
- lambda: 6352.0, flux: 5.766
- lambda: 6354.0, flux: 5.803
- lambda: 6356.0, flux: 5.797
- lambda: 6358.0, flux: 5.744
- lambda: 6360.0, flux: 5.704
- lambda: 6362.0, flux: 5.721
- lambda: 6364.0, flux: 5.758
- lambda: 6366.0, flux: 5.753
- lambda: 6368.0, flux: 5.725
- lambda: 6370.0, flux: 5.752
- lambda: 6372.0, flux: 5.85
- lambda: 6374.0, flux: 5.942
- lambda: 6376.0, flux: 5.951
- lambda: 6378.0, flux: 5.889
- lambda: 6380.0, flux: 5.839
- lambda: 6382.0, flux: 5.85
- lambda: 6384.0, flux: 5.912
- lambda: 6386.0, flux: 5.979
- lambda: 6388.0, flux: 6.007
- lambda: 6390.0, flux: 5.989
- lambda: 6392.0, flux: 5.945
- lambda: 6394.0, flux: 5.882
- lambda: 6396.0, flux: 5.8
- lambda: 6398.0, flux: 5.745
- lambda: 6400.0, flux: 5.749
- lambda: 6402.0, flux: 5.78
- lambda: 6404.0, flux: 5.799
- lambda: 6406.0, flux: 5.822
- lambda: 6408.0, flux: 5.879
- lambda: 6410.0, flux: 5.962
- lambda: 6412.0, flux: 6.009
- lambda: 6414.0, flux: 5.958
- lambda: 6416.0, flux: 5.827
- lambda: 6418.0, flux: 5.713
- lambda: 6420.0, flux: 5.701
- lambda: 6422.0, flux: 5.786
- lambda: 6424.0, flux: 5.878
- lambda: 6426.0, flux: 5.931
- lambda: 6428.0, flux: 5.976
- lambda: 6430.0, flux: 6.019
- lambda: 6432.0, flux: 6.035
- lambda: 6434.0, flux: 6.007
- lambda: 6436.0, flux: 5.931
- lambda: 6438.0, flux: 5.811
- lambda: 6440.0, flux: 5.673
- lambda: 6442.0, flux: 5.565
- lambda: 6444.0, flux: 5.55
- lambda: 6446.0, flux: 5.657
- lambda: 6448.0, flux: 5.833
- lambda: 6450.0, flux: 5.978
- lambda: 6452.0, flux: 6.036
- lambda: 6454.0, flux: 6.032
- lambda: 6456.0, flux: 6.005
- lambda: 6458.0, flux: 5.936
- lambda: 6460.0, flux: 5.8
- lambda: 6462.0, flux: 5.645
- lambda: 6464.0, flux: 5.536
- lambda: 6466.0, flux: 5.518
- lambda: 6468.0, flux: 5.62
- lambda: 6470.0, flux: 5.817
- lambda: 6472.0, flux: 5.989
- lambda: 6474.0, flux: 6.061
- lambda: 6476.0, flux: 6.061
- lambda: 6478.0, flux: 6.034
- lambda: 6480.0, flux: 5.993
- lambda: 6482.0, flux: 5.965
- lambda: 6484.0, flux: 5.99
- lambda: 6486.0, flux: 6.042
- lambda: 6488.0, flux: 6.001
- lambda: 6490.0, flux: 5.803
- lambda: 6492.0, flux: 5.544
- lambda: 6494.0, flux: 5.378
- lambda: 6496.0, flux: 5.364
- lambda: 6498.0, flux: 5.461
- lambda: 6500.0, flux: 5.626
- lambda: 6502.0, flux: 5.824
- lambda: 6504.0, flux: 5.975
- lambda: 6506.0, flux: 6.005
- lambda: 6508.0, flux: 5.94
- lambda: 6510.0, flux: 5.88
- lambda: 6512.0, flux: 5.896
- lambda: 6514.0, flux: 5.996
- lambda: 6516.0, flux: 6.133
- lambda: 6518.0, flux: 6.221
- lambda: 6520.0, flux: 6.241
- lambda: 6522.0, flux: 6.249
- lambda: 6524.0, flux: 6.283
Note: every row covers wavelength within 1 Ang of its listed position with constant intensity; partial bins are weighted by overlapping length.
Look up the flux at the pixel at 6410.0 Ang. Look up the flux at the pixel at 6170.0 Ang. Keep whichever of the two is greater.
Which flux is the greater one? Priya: 5.96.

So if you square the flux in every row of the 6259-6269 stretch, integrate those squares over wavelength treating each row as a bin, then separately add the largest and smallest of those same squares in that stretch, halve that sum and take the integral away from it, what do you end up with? -305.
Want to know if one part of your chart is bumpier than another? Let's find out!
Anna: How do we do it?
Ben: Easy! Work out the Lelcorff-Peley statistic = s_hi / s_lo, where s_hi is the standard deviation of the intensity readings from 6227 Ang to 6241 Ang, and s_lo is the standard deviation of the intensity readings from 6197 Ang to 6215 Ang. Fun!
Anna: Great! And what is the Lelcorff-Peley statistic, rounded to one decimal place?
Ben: 0.9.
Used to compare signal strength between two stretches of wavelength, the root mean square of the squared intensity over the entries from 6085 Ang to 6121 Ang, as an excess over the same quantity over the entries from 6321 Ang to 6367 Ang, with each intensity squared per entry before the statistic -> 2.4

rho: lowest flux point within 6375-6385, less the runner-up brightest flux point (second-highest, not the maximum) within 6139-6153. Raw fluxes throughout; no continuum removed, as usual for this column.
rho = -0.27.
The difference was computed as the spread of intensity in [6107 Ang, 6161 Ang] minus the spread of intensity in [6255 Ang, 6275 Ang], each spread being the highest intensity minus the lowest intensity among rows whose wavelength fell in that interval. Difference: -0.1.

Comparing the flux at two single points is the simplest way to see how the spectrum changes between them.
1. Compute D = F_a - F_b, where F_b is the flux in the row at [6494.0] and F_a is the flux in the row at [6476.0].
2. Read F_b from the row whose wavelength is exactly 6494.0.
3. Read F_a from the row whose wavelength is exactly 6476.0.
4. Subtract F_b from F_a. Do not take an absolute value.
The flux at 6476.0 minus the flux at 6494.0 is 0.68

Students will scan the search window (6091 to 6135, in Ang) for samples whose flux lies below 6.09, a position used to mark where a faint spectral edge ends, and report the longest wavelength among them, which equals 6120.0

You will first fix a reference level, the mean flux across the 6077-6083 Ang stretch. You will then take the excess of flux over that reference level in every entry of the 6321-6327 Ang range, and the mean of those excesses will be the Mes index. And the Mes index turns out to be -0.3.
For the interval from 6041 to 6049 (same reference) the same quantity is -0.1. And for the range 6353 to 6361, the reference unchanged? -0.7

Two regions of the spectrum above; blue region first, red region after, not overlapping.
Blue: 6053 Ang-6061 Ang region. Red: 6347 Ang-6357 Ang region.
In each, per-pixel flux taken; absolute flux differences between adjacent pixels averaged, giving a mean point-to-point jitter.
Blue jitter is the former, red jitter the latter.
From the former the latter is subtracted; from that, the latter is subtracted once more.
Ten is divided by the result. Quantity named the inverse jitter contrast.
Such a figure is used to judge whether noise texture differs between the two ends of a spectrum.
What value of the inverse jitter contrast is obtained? 217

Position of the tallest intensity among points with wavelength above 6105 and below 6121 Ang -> 6114.0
